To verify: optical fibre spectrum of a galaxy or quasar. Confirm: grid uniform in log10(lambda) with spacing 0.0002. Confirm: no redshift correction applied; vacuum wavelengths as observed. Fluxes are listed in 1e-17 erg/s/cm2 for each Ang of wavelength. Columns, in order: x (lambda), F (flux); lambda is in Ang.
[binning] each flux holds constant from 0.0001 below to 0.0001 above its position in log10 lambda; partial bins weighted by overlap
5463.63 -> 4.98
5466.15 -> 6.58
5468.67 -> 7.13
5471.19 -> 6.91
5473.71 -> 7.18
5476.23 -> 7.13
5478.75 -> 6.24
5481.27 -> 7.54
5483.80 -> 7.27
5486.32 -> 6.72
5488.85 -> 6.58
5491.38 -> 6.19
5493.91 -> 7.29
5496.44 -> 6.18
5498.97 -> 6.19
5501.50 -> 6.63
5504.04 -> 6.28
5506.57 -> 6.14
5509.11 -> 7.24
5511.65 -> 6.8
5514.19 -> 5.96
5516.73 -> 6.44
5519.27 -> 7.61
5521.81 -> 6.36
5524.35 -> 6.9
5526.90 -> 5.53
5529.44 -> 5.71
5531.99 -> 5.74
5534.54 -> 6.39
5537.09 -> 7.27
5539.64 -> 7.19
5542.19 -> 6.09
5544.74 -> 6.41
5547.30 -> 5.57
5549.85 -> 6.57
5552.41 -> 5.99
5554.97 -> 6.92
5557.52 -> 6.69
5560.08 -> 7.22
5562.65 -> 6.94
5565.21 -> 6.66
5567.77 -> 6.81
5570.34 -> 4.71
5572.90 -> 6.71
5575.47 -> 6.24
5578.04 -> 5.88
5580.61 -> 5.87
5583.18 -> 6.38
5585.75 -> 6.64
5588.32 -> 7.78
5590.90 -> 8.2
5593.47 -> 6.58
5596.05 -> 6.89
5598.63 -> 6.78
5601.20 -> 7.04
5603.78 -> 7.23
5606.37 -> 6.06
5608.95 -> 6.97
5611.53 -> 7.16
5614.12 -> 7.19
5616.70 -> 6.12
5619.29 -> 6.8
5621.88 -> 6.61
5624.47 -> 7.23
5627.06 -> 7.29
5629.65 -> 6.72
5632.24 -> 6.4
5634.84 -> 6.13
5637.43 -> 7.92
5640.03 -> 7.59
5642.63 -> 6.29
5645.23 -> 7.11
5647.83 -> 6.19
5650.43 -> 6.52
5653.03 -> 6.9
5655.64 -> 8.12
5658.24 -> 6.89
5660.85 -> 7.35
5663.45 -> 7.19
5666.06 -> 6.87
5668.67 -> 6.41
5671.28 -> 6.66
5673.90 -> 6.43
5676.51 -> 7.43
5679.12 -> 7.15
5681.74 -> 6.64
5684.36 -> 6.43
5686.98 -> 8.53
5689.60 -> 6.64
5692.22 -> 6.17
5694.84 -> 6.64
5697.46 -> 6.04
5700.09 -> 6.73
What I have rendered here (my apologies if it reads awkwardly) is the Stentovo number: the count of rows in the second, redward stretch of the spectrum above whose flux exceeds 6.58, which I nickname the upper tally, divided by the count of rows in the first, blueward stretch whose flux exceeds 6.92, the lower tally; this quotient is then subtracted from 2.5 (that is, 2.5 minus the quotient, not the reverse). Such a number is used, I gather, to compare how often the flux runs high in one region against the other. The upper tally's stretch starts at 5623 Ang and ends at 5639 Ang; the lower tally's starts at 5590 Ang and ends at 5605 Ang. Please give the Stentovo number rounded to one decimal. 1.2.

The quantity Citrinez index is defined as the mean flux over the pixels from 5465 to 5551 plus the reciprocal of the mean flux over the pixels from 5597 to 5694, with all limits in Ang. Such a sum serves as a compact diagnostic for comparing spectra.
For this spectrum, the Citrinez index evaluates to 6.73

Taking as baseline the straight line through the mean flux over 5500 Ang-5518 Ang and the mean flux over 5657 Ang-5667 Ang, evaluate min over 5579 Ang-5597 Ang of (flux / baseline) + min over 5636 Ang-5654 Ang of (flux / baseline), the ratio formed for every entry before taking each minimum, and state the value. 1.75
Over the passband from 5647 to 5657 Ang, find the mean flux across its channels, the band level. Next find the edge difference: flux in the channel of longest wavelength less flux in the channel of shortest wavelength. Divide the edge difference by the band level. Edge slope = 0.28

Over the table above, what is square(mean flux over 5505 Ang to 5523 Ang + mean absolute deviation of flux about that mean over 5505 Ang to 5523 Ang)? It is 50.9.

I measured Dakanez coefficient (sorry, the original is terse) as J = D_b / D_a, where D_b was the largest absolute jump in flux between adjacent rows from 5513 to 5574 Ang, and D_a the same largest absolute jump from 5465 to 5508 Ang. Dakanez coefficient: 1.6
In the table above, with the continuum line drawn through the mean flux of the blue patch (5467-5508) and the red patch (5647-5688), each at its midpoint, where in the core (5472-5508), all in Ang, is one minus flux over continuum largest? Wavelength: 5506.57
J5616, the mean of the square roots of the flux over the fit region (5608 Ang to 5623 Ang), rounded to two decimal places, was 2.61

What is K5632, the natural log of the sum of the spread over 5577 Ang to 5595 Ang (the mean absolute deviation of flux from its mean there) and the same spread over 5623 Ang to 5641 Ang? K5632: 0.21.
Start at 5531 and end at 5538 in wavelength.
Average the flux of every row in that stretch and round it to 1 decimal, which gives 6.5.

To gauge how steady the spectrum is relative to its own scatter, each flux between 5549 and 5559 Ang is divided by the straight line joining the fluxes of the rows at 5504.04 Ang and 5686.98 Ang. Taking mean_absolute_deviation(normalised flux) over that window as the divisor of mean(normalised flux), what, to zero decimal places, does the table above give 24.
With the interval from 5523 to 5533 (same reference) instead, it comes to 12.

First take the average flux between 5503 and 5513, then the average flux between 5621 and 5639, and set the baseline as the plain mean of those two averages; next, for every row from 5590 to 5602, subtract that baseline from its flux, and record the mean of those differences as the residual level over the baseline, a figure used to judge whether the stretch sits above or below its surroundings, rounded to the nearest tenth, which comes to 0.3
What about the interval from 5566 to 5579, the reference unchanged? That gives -0.7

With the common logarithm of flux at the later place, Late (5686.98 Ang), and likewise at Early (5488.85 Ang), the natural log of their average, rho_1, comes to -0.13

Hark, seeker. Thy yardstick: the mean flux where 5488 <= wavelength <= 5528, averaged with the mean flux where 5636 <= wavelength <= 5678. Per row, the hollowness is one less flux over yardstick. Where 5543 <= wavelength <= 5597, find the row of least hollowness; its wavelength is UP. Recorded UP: 5590.90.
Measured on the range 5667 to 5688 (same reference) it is 5686.98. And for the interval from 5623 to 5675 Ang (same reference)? 5655.64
